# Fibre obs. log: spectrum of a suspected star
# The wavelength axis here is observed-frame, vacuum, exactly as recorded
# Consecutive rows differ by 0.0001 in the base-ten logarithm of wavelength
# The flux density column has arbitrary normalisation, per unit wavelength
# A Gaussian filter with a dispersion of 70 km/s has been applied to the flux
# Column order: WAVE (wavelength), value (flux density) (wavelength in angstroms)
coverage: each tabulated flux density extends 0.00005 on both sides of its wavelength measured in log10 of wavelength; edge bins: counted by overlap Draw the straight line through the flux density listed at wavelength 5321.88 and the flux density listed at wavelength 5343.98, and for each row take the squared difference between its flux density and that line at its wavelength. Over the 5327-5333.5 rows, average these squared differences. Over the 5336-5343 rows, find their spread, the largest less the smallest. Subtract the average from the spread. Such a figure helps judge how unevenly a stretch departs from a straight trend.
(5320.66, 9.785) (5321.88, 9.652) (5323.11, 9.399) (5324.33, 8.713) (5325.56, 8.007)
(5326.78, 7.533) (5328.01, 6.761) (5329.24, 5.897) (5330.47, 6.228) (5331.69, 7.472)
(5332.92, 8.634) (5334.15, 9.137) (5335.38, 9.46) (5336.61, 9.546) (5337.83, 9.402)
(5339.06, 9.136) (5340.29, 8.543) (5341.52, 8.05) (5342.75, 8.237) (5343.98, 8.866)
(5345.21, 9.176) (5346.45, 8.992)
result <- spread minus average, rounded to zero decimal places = -6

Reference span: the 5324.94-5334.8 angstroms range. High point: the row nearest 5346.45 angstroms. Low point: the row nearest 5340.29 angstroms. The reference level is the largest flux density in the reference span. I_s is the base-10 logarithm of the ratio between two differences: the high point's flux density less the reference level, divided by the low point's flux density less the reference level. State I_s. -0.61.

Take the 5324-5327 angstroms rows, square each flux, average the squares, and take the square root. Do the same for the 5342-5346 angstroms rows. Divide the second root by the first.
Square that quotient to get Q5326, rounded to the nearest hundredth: 1.17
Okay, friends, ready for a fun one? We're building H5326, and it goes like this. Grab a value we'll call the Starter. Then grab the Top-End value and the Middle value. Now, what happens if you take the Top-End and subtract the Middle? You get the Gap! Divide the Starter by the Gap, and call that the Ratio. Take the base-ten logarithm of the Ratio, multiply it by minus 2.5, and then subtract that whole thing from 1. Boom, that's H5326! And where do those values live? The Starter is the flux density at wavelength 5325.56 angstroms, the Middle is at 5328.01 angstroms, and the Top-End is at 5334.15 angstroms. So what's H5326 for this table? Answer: 2.32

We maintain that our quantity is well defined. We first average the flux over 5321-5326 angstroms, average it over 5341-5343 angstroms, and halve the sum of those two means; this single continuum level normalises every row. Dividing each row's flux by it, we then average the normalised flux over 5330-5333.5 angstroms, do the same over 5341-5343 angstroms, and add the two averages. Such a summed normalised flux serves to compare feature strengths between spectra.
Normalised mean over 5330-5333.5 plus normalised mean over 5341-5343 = 1.82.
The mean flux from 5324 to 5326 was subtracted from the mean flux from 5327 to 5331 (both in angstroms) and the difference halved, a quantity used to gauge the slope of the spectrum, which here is -1.0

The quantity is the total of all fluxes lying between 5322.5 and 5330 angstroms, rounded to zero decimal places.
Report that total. 46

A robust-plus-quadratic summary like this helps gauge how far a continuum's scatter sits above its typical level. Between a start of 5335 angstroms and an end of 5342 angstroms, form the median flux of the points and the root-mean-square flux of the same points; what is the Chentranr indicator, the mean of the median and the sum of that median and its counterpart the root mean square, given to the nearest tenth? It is 13.8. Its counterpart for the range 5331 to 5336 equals 13.2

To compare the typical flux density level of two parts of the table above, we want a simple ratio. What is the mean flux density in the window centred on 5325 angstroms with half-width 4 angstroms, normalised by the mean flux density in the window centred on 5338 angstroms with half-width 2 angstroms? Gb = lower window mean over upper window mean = 0.89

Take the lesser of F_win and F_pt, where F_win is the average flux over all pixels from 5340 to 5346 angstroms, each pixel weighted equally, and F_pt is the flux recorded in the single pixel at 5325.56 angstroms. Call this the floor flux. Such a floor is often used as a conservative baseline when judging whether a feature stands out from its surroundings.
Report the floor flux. 8.0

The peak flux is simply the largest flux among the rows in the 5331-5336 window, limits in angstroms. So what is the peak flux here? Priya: 9.46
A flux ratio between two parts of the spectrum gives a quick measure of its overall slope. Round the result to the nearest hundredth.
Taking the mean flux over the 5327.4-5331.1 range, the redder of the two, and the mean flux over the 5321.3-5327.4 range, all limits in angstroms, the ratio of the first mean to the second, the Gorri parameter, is 0.73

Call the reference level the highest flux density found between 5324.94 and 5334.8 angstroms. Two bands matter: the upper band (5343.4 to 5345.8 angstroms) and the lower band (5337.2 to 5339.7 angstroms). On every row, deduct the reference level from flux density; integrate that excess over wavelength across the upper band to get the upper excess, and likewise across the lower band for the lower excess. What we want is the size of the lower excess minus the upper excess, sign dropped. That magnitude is 1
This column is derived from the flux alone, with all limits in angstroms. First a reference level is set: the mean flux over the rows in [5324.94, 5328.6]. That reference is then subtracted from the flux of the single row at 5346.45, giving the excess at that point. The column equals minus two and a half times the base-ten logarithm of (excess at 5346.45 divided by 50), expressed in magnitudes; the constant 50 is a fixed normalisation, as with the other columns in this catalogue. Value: 3.77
